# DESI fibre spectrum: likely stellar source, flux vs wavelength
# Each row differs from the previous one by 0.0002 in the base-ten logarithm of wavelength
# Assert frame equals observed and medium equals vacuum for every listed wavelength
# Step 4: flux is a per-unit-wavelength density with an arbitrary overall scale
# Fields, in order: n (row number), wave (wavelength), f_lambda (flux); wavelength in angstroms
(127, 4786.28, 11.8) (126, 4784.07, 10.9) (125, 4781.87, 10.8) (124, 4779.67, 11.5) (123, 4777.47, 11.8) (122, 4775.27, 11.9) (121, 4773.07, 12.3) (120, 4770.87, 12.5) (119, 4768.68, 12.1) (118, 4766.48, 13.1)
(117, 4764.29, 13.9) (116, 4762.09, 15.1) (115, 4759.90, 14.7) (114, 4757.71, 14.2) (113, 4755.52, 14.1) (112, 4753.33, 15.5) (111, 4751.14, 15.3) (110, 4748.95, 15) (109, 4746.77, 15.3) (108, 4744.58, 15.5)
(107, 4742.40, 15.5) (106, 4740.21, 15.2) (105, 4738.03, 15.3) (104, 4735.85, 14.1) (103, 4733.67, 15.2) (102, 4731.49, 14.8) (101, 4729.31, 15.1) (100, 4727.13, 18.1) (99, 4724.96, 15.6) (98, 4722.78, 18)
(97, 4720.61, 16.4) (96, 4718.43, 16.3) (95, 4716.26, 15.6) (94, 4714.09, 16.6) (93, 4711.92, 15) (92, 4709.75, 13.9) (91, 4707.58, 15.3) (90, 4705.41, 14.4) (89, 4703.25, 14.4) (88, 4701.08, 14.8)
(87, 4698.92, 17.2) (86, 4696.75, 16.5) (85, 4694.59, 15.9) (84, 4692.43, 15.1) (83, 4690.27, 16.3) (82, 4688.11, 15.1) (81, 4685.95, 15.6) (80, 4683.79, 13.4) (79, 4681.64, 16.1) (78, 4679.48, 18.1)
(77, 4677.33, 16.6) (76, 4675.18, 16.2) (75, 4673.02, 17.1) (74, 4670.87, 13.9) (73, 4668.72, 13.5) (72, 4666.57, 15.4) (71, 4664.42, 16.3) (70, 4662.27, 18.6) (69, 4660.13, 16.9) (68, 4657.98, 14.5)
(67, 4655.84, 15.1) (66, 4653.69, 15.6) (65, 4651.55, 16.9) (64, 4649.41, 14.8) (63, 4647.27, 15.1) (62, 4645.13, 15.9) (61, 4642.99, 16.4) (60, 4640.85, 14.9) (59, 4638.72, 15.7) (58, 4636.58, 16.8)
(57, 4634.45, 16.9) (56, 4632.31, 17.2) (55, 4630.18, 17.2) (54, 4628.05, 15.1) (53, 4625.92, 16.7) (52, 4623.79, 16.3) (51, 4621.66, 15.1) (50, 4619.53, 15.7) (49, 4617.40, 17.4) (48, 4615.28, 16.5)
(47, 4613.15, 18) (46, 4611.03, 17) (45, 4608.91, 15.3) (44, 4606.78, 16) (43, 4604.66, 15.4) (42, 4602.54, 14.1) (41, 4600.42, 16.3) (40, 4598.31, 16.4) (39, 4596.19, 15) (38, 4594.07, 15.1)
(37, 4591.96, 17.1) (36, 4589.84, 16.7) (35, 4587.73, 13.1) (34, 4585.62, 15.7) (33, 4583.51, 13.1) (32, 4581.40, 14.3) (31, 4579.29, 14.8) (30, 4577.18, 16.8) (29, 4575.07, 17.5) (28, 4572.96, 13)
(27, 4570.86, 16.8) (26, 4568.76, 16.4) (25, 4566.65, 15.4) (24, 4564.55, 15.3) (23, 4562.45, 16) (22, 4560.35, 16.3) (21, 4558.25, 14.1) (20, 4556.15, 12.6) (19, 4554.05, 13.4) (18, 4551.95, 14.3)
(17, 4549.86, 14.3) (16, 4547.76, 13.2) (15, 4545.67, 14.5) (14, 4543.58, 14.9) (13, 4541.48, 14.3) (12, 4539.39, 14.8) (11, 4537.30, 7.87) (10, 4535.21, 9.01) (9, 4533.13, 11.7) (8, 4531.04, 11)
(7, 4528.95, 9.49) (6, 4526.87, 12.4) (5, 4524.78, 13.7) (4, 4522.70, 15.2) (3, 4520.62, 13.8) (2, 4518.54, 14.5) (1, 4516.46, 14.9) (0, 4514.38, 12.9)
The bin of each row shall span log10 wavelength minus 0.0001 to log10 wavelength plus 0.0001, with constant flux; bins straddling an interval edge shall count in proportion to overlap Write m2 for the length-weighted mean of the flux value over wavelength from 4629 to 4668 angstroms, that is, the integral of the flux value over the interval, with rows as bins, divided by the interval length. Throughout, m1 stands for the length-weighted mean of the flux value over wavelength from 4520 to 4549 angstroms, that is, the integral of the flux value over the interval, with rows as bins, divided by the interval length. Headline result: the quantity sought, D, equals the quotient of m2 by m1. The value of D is 1.28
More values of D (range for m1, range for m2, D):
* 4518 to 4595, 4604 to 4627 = 1.16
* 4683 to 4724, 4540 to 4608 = 0.97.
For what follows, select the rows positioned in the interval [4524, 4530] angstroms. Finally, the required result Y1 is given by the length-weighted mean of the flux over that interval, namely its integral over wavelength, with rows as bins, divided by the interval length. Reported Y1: 11.8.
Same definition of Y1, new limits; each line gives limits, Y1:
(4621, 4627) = 16.1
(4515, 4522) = 14.4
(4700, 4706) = 14.6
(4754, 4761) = 14.4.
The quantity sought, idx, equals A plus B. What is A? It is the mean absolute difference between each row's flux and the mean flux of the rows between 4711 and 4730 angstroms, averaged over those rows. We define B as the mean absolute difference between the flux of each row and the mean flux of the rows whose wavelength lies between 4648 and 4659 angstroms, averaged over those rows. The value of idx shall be 1.56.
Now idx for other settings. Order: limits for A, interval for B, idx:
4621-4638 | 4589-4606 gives 1.55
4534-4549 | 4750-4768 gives 3.07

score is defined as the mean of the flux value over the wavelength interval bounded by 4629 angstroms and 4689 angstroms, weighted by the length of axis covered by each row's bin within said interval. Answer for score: 15.9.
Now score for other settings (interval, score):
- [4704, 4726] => 15.7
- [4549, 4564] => 14.5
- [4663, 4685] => 15.7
